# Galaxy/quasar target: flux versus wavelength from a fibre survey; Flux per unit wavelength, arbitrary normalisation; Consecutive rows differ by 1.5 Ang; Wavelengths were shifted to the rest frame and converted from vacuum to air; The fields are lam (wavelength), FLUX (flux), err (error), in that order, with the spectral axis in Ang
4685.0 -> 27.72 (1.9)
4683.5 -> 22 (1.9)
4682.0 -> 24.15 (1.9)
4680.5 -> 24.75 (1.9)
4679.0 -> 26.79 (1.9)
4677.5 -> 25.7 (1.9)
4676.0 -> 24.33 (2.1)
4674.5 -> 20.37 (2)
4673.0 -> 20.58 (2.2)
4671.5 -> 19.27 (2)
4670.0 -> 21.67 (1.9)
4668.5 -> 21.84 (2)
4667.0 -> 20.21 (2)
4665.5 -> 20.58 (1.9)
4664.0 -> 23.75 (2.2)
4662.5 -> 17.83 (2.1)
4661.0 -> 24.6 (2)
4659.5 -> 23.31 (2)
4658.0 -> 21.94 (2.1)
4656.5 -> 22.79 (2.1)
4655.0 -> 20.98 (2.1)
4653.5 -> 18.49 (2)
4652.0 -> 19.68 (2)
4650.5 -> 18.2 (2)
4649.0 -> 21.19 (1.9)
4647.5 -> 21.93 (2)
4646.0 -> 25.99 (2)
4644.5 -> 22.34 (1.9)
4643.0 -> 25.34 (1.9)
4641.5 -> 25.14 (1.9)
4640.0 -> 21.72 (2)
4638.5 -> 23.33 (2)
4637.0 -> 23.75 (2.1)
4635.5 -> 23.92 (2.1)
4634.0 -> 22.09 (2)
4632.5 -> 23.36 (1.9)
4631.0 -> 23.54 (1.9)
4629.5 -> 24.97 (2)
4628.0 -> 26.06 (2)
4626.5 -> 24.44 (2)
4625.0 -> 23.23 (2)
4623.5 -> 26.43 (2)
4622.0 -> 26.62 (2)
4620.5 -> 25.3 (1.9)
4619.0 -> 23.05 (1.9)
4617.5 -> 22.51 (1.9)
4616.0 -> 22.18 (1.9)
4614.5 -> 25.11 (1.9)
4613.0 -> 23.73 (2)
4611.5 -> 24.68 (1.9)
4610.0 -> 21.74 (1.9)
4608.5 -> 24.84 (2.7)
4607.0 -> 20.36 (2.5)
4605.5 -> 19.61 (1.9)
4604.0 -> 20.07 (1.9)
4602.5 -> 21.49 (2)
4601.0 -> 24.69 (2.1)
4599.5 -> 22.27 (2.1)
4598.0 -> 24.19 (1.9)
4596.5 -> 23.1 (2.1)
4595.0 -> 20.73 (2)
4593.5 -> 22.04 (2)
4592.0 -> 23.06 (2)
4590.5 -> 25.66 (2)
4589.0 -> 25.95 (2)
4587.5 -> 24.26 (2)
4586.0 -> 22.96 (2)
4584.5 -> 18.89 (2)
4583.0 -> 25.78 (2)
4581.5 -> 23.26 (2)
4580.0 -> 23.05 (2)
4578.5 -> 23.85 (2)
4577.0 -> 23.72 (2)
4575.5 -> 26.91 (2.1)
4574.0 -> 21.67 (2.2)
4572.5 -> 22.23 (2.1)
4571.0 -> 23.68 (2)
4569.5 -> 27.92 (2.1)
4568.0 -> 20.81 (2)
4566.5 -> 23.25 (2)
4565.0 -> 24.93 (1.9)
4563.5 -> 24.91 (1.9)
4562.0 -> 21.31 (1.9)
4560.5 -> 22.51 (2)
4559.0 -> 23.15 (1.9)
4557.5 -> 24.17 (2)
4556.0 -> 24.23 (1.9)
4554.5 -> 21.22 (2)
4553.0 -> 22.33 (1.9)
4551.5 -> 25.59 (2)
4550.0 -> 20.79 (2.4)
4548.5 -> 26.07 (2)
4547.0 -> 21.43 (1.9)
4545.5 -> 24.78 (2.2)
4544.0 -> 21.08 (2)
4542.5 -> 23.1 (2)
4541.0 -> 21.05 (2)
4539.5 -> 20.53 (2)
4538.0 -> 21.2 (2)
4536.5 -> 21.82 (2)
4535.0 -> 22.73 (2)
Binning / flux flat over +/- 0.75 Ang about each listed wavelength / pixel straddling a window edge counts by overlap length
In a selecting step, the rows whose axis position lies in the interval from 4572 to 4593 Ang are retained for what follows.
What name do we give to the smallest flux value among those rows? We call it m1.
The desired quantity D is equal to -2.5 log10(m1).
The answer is -3.19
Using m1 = 18.89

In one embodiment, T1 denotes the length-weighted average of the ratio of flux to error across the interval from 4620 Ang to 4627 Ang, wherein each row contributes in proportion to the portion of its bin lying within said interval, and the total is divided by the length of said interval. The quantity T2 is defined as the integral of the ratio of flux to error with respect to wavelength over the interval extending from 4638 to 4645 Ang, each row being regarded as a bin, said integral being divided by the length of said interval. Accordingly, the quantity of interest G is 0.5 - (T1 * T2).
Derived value -155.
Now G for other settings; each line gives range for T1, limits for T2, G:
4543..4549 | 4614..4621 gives -141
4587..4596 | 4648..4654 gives -116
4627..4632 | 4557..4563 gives -147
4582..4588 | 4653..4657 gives -114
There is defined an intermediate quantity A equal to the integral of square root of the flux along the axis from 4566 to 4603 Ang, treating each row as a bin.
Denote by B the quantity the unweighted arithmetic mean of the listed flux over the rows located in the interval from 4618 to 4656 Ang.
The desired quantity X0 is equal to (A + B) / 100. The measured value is 2.02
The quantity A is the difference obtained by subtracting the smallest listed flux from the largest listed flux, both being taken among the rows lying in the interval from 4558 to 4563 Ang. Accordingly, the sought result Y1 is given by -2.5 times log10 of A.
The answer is -0.66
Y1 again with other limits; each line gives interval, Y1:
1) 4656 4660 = -0.34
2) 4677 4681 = -0.77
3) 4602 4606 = -0.69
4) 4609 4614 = -1.17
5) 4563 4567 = -0.56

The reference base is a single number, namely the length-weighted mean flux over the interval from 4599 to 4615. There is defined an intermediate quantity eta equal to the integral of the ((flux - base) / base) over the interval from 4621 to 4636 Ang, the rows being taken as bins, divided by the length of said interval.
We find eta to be 0.085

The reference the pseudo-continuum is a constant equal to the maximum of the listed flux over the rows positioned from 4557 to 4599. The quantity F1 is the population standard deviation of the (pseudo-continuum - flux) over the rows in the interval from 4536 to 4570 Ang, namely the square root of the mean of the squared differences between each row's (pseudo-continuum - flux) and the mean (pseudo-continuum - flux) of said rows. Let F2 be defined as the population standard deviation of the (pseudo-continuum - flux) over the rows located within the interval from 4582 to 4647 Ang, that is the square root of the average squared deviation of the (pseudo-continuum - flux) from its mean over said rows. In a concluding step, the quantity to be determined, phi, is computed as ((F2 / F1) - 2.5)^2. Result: 2.39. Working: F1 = 1.99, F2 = 1.9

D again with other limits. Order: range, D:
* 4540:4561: -3.29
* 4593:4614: -3.23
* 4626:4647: -3.34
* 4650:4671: -3.13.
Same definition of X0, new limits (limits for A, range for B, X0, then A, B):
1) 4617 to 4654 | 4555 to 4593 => 2.02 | 179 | 23.7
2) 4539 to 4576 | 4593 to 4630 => 2.01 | 178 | 23.3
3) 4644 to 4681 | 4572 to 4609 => 1.96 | 173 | 23.0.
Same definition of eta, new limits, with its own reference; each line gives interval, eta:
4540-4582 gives 0.033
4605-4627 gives 0.047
